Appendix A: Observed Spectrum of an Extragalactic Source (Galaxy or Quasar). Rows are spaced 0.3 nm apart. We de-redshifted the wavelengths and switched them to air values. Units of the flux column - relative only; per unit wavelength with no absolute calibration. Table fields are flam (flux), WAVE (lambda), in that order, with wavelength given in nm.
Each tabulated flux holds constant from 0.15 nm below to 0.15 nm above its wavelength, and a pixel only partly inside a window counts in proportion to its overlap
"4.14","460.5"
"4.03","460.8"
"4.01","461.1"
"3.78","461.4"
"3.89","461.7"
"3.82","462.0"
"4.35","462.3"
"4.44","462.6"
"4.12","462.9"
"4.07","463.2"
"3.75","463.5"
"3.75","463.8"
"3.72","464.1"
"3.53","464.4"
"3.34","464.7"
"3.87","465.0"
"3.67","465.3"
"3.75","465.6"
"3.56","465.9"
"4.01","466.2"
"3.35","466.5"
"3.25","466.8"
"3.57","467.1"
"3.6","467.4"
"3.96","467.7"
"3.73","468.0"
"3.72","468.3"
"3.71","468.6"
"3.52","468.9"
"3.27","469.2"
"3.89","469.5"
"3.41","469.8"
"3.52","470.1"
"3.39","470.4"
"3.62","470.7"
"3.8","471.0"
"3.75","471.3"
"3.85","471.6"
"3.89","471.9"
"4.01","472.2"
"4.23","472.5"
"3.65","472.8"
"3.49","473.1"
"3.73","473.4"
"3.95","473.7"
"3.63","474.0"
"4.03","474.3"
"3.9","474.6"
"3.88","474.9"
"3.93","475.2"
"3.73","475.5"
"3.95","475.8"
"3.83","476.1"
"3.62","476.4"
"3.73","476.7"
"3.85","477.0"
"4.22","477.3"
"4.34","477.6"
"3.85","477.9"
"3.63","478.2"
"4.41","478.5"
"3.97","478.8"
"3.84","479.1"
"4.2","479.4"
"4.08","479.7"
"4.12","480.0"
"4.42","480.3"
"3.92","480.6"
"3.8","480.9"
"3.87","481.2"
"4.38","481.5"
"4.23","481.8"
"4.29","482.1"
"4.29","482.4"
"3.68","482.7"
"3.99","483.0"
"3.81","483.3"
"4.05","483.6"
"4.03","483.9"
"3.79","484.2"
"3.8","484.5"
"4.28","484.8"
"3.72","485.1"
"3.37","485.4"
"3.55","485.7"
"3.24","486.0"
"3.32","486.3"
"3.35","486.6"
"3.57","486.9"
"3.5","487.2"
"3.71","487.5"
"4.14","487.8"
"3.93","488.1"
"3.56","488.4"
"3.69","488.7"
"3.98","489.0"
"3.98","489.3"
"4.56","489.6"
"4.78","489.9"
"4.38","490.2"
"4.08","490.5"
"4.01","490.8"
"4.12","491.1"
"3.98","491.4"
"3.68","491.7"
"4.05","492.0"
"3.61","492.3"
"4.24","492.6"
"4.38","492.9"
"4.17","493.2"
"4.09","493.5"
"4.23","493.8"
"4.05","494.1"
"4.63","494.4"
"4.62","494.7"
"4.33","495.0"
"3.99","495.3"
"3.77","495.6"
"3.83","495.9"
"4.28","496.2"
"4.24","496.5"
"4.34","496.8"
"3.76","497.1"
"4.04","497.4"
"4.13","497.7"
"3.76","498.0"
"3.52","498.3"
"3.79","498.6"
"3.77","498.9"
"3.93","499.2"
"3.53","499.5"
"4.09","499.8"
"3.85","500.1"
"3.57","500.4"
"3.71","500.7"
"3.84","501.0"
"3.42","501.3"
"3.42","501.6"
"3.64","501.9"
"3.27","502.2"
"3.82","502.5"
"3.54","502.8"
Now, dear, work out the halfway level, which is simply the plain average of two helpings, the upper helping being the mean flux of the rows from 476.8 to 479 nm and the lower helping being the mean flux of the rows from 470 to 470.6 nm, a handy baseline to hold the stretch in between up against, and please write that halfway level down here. 3.75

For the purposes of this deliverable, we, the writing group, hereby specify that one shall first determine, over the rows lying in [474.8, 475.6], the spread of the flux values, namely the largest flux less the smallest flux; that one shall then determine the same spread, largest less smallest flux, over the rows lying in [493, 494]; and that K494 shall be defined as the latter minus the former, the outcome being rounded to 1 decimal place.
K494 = -0.1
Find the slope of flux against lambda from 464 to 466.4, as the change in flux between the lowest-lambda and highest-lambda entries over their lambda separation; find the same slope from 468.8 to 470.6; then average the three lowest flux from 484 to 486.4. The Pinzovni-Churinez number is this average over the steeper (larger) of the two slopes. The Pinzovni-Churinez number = 24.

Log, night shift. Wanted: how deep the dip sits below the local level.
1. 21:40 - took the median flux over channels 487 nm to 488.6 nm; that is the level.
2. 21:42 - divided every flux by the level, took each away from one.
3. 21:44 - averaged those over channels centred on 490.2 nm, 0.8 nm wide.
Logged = -0.19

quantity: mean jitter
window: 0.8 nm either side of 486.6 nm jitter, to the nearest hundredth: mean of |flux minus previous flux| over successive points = 0.10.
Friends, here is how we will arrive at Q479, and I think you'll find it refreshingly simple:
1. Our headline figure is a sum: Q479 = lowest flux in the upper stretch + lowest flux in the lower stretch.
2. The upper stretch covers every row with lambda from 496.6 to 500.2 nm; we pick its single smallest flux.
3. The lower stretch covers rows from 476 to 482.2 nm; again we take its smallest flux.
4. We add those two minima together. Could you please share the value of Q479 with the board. 7.14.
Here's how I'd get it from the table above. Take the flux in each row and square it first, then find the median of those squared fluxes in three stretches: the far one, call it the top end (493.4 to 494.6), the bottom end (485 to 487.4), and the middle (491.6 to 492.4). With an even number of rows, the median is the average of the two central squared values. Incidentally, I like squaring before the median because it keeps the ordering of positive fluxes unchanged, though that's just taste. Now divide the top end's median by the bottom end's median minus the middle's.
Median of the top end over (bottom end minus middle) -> -10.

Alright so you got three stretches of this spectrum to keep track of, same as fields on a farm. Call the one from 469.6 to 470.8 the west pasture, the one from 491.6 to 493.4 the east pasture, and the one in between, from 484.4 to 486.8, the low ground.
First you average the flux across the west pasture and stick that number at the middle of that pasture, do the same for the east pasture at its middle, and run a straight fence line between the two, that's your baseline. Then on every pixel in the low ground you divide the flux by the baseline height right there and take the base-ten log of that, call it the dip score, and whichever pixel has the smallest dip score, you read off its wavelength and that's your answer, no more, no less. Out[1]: 486.0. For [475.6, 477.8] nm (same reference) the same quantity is 476.4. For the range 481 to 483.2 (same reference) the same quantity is 482.7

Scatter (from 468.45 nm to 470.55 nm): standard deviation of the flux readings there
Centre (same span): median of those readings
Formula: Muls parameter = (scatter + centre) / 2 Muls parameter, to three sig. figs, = 1.86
